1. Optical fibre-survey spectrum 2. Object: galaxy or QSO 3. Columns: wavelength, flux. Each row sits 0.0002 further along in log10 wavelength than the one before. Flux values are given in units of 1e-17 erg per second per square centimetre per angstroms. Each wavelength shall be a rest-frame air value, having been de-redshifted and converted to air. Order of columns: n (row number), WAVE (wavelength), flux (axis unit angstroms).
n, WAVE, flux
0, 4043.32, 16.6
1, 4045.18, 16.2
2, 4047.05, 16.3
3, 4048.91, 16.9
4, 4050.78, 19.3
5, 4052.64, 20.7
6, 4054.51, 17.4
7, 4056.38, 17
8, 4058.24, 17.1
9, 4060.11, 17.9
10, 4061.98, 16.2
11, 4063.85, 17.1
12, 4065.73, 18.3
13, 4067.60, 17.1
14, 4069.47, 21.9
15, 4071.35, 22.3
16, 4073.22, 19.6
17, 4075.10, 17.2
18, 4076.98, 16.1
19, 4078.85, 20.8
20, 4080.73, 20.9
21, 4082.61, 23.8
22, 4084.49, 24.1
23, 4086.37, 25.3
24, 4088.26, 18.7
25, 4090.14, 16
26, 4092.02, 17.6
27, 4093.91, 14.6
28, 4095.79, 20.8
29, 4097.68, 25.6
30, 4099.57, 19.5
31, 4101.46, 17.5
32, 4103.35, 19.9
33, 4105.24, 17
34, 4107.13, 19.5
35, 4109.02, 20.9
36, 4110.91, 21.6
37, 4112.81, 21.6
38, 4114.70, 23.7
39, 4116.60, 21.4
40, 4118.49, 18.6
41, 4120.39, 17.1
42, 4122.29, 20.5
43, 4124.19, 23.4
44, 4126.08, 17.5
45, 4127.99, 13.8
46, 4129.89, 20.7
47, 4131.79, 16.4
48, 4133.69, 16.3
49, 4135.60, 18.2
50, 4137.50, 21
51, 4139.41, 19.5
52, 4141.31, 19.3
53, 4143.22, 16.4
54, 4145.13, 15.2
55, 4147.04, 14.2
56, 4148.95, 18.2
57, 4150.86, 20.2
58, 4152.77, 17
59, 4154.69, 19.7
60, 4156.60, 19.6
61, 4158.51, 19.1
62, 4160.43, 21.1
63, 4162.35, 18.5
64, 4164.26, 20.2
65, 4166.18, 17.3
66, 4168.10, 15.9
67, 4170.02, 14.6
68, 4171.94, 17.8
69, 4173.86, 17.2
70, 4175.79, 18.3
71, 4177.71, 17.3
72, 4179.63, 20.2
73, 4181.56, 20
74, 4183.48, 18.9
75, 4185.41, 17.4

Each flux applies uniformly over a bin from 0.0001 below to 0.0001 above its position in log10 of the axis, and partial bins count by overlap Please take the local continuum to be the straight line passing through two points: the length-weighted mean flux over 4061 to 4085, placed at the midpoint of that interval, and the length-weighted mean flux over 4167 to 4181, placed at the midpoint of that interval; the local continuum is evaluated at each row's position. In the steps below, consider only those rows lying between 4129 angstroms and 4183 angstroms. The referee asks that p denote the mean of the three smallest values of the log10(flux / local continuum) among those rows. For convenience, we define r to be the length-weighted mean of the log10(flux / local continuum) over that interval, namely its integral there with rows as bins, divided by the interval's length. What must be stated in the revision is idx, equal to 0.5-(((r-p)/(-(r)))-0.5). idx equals 13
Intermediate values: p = -0.085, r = 0.007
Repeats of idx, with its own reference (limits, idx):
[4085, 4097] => -8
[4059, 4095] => -7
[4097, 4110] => 3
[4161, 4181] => 8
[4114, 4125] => 2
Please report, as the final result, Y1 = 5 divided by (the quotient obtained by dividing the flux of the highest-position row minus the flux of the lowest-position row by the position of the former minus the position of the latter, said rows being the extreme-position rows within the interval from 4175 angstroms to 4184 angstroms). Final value 64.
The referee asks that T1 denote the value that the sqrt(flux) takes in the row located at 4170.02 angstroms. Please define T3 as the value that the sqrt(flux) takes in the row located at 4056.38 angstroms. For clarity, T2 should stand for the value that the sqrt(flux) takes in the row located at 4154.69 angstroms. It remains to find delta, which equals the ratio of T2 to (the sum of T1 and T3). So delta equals 0.56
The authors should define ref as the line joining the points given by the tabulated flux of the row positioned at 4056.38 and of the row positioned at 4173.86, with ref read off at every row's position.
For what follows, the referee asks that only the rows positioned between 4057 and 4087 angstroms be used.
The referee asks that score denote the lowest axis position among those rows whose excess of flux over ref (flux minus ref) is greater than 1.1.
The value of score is 4065.73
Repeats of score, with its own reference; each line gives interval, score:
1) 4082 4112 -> 4082.61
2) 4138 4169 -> 4139.41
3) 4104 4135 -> 4107.13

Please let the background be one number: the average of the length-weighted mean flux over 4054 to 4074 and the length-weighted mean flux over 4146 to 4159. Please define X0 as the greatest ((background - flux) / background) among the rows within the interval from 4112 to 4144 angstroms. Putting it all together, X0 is 0.25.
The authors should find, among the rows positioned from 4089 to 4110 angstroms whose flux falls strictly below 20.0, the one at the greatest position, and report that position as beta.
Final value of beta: 4107.13 angstroms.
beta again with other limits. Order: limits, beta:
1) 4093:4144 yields 4143.22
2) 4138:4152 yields 4148.95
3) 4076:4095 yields 4093.91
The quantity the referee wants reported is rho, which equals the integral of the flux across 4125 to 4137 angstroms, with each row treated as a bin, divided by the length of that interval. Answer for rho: 17.4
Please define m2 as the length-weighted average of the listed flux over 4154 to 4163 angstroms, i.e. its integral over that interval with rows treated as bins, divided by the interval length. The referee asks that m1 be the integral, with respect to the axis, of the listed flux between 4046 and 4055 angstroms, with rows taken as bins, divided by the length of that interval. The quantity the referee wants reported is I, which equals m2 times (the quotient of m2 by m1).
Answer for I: 21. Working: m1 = 18.1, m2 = 19.6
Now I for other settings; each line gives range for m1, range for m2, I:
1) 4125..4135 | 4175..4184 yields 21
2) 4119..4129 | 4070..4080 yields 20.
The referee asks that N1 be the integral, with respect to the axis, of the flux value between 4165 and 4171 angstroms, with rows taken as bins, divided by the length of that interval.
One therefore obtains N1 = 16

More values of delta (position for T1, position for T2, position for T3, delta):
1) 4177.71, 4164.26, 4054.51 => 0.54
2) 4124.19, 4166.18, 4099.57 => 0.45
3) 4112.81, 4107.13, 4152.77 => 0.50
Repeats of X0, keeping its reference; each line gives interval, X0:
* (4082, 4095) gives 0.20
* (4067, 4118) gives 0.20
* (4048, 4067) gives 0.12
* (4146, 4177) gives 0.22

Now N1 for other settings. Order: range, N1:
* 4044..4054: 18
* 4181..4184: 19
